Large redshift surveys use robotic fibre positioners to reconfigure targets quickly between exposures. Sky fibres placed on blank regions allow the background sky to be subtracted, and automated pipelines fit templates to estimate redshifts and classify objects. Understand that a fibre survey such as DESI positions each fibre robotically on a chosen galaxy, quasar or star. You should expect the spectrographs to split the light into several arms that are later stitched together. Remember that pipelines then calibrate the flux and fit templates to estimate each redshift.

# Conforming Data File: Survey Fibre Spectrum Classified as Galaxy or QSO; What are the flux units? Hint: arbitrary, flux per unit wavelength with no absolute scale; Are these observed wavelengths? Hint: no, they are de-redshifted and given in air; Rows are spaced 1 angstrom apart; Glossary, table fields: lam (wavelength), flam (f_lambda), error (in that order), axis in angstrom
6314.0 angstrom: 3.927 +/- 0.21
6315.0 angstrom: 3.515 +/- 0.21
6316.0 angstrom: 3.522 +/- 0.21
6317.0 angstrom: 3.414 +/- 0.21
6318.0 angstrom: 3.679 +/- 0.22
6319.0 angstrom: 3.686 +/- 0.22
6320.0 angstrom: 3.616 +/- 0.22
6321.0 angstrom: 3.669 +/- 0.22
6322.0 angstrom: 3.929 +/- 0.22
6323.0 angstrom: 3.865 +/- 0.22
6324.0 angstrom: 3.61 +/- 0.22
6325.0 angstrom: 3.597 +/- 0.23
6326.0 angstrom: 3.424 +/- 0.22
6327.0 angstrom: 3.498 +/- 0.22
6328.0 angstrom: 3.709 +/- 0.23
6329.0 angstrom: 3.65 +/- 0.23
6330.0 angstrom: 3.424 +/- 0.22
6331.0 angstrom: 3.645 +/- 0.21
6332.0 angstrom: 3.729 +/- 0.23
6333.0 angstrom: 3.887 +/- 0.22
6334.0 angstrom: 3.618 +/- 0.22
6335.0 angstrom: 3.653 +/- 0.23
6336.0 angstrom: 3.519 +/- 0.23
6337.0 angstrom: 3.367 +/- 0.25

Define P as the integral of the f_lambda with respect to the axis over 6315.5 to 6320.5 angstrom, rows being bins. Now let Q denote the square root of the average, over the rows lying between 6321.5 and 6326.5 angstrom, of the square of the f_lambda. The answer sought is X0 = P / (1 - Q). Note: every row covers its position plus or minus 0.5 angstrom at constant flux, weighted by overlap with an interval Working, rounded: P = 17.9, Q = 3.69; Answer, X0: -6.66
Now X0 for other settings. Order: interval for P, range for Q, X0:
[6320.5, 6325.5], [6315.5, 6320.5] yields -7.22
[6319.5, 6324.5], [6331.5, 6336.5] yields -6.97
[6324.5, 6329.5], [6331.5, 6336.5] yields -6.66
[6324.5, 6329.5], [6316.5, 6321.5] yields -6.84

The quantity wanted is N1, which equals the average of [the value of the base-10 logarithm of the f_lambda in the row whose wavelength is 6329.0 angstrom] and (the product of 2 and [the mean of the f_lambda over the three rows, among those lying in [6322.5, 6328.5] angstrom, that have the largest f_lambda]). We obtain 4.01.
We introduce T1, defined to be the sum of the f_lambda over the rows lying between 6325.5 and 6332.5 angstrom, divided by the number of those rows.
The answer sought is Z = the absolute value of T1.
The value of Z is 3.583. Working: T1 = 3.58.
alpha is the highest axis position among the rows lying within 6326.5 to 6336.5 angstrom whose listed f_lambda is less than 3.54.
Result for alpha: 6336.0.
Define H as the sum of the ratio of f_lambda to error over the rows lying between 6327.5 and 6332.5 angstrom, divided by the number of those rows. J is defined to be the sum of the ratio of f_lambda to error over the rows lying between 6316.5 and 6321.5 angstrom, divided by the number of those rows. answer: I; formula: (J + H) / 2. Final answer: 16.4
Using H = 16.2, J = 16.6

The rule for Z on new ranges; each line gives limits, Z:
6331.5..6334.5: 3.745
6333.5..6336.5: 3.597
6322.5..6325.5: 3.691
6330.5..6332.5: 3.687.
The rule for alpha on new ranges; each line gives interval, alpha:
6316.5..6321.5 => 6317.0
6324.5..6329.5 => 6327.0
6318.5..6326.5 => 6326.0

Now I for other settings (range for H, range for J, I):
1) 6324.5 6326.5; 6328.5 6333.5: 16.1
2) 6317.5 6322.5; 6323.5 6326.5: 16.4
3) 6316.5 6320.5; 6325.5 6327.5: 16.1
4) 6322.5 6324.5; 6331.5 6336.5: 16.6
